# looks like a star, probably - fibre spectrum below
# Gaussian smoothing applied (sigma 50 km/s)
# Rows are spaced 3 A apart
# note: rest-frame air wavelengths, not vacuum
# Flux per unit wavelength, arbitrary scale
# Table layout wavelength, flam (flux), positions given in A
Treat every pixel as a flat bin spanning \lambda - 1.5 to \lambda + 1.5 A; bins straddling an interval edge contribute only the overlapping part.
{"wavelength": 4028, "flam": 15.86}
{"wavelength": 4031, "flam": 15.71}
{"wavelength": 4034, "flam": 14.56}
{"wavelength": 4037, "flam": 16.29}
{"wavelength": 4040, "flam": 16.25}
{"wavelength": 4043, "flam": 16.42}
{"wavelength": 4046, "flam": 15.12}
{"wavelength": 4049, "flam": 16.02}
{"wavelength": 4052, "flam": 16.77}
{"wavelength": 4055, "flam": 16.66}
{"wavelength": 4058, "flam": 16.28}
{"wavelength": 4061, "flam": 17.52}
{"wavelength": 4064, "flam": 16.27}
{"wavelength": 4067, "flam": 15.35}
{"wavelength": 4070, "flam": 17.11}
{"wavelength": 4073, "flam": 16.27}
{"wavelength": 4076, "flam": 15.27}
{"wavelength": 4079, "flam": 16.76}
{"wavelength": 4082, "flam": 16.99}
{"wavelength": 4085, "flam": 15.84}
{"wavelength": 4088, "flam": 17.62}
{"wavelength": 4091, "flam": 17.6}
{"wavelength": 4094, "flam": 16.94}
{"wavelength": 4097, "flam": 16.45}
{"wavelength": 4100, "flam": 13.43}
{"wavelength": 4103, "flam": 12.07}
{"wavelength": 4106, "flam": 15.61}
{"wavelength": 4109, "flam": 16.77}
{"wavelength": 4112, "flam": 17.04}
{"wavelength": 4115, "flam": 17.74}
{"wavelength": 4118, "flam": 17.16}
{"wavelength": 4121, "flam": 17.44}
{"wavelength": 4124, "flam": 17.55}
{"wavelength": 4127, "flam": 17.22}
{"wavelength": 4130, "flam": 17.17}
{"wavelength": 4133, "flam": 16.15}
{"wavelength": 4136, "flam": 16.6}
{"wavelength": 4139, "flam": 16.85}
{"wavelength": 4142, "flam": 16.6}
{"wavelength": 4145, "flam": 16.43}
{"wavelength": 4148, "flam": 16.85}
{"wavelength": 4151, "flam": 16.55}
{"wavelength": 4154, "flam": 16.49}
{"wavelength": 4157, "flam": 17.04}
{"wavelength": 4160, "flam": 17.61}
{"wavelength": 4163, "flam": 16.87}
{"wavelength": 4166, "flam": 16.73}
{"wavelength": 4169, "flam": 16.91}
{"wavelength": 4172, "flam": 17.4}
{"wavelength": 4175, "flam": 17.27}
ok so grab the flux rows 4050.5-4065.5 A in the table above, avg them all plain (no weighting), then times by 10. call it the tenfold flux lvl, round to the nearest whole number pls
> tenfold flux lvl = 167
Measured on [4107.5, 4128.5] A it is 173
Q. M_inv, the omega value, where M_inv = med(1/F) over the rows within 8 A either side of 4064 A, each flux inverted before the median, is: 0.0614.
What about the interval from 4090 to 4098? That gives 0.0590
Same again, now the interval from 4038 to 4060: 0.0614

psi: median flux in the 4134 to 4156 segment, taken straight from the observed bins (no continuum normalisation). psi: 16.6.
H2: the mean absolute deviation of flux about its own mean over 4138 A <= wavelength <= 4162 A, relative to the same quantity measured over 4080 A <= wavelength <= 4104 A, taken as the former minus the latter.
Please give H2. -1.3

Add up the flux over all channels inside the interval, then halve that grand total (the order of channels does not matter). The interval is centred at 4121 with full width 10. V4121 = 26.1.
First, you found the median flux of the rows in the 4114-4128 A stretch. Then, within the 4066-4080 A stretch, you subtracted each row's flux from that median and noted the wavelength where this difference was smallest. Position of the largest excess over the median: 4070 A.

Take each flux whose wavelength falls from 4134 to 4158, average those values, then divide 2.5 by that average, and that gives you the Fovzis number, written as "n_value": 0.150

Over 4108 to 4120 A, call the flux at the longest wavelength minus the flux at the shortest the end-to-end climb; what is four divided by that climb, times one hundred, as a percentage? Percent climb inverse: 1026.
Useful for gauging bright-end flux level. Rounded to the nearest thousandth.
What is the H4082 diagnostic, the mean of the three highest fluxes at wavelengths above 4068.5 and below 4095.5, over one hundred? 0.174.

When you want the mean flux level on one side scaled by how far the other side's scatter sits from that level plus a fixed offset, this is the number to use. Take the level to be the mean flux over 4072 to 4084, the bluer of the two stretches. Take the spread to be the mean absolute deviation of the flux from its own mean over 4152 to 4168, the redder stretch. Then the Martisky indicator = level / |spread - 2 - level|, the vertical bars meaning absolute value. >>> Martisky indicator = 0.906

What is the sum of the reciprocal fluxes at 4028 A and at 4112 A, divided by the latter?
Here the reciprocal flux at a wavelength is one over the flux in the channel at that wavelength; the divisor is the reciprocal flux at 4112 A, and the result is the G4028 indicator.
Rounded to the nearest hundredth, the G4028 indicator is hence 2.07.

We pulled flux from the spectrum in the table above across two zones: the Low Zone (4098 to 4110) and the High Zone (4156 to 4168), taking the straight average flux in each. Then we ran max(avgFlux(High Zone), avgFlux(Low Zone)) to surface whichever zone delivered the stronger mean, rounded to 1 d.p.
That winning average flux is 17.1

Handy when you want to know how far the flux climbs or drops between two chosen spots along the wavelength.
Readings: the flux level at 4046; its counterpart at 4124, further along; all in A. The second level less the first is 2.4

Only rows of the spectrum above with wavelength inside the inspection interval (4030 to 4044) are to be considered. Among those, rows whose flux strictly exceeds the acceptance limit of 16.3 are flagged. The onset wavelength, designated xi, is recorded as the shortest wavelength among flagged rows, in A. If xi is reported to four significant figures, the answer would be 4043 A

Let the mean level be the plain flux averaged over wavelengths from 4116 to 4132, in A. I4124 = 17.3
